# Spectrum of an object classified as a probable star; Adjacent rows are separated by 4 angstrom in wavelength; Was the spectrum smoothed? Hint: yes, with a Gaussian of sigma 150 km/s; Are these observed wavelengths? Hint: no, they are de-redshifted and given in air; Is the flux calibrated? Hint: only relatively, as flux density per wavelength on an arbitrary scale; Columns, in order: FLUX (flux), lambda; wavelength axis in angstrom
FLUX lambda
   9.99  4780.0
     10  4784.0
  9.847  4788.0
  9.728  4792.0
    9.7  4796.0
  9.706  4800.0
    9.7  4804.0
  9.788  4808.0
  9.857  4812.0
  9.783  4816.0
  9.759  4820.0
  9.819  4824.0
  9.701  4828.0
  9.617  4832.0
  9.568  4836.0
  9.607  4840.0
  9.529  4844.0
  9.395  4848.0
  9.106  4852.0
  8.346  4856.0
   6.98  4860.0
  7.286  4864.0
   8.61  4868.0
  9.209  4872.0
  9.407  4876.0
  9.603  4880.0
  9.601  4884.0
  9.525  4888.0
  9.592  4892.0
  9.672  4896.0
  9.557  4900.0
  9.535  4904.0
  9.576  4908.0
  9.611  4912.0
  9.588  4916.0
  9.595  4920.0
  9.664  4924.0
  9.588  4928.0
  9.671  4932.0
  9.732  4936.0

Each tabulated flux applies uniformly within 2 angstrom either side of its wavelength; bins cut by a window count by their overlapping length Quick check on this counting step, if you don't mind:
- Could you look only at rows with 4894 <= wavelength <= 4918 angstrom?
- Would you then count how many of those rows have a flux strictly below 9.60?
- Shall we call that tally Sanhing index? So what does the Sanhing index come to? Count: 4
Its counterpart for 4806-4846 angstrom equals 2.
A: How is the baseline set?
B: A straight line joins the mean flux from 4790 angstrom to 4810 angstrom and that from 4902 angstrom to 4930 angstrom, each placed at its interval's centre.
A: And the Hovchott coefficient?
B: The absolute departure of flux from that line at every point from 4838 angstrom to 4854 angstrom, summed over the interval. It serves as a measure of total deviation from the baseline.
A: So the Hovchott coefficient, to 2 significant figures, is 1.1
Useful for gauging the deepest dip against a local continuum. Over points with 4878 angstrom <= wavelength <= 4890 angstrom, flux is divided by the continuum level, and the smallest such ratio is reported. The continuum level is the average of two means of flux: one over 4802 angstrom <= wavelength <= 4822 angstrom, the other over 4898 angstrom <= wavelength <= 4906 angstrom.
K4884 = 0.986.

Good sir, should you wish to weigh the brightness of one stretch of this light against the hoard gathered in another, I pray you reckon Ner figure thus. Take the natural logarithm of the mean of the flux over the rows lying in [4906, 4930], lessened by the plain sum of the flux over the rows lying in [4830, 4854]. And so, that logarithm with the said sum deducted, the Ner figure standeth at -54.6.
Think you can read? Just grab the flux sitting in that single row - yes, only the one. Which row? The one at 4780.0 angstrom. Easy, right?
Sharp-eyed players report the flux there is 9.99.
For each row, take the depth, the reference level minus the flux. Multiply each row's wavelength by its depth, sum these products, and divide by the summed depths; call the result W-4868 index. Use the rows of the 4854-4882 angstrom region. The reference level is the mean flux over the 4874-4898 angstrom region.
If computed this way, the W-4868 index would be 4862.4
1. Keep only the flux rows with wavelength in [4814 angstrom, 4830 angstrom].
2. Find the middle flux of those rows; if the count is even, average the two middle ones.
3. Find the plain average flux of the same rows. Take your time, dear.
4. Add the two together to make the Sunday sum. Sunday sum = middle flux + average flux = 19.5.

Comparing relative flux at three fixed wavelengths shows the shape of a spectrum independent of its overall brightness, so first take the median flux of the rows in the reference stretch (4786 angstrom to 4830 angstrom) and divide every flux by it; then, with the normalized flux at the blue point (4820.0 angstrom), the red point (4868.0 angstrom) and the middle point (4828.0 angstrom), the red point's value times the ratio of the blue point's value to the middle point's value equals 0.89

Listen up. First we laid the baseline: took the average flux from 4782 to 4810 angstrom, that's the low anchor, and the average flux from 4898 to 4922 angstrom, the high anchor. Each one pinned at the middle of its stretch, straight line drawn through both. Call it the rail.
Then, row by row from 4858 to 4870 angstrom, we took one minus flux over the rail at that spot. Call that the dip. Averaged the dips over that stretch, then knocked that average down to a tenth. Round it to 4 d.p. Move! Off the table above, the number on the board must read 0.0211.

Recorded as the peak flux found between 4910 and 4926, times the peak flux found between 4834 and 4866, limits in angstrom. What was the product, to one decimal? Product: 92.8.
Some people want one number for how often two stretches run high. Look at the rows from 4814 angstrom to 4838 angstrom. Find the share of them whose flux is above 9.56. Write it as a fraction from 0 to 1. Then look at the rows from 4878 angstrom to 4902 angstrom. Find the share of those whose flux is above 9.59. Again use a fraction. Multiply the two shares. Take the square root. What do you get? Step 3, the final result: 0.8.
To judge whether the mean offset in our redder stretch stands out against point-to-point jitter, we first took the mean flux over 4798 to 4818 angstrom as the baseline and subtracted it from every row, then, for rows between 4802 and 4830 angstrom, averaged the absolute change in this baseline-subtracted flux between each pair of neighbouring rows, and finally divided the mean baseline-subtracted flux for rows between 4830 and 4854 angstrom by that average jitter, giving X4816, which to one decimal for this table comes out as -4.1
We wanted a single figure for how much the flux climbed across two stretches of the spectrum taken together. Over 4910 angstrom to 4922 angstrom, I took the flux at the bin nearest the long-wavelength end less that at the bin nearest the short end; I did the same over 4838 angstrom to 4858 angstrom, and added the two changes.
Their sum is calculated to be -1.3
